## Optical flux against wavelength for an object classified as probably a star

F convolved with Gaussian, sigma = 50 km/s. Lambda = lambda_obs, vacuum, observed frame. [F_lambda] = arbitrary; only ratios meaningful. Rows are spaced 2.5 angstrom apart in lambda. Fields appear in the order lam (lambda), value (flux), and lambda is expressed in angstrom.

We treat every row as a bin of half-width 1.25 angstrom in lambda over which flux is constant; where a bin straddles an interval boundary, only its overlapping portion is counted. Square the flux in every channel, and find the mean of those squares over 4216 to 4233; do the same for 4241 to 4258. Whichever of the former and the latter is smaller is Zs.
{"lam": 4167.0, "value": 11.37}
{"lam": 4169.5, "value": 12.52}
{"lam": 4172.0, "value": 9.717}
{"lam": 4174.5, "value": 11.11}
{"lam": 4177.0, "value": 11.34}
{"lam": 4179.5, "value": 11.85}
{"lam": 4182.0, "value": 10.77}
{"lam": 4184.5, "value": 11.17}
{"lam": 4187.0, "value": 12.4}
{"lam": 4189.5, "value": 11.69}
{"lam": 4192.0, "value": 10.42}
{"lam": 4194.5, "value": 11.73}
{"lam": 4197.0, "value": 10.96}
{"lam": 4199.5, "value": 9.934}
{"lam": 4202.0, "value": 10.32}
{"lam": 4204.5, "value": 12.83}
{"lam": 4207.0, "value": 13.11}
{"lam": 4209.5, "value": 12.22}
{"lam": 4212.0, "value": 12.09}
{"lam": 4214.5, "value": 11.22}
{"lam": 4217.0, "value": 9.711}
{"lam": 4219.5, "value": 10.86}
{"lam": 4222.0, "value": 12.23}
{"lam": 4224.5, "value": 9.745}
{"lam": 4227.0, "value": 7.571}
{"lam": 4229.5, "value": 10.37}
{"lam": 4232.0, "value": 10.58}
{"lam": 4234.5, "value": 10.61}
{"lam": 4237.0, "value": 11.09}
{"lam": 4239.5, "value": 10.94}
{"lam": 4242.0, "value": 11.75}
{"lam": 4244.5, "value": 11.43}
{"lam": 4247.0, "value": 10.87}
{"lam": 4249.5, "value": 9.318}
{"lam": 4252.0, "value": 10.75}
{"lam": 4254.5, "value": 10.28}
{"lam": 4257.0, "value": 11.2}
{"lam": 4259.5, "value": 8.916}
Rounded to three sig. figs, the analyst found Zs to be 105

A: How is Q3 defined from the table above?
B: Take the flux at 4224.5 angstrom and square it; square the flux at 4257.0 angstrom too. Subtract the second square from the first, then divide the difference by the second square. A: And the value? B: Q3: -0.2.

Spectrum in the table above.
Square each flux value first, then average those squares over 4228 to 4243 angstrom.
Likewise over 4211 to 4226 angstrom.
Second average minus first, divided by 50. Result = 0.05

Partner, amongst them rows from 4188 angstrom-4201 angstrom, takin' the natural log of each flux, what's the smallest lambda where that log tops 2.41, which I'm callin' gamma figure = 4189.5 angstrom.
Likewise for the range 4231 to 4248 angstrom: 4242.0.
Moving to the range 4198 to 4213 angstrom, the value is 4204.5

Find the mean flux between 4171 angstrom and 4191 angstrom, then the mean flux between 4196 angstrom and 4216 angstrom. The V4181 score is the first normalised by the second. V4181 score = 0.97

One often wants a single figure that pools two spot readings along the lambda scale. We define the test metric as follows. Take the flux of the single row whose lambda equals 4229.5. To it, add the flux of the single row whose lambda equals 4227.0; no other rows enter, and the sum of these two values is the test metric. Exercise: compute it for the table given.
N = 18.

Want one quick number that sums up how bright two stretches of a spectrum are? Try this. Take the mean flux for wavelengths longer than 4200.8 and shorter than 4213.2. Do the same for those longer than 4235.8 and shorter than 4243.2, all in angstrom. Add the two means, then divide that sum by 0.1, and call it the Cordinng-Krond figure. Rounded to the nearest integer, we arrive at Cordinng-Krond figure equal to 234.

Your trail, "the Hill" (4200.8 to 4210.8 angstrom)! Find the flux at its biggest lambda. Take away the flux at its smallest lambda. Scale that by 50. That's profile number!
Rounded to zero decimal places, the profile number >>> 95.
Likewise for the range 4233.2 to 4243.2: 57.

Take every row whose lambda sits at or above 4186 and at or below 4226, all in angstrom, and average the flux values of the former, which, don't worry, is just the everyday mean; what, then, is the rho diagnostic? 11.3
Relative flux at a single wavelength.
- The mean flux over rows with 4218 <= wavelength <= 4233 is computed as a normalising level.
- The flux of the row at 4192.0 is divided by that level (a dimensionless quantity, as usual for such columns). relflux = 1.02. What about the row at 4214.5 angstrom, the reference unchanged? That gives 1.10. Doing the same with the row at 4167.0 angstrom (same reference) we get 1.11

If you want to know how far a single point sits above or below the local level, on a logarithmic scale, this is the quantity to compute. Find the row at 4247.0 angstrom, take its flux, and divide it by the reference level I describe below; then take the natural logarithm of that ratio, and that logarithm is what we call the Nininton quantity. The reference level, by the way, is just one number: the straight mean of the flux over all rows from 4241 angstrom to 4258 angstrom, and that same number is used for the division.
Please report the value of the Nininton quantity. 0.01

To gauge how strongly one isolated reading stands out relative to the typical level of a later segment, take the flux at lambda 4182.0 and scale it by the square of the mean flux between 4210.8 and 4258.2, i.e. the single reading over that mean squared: 0.095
